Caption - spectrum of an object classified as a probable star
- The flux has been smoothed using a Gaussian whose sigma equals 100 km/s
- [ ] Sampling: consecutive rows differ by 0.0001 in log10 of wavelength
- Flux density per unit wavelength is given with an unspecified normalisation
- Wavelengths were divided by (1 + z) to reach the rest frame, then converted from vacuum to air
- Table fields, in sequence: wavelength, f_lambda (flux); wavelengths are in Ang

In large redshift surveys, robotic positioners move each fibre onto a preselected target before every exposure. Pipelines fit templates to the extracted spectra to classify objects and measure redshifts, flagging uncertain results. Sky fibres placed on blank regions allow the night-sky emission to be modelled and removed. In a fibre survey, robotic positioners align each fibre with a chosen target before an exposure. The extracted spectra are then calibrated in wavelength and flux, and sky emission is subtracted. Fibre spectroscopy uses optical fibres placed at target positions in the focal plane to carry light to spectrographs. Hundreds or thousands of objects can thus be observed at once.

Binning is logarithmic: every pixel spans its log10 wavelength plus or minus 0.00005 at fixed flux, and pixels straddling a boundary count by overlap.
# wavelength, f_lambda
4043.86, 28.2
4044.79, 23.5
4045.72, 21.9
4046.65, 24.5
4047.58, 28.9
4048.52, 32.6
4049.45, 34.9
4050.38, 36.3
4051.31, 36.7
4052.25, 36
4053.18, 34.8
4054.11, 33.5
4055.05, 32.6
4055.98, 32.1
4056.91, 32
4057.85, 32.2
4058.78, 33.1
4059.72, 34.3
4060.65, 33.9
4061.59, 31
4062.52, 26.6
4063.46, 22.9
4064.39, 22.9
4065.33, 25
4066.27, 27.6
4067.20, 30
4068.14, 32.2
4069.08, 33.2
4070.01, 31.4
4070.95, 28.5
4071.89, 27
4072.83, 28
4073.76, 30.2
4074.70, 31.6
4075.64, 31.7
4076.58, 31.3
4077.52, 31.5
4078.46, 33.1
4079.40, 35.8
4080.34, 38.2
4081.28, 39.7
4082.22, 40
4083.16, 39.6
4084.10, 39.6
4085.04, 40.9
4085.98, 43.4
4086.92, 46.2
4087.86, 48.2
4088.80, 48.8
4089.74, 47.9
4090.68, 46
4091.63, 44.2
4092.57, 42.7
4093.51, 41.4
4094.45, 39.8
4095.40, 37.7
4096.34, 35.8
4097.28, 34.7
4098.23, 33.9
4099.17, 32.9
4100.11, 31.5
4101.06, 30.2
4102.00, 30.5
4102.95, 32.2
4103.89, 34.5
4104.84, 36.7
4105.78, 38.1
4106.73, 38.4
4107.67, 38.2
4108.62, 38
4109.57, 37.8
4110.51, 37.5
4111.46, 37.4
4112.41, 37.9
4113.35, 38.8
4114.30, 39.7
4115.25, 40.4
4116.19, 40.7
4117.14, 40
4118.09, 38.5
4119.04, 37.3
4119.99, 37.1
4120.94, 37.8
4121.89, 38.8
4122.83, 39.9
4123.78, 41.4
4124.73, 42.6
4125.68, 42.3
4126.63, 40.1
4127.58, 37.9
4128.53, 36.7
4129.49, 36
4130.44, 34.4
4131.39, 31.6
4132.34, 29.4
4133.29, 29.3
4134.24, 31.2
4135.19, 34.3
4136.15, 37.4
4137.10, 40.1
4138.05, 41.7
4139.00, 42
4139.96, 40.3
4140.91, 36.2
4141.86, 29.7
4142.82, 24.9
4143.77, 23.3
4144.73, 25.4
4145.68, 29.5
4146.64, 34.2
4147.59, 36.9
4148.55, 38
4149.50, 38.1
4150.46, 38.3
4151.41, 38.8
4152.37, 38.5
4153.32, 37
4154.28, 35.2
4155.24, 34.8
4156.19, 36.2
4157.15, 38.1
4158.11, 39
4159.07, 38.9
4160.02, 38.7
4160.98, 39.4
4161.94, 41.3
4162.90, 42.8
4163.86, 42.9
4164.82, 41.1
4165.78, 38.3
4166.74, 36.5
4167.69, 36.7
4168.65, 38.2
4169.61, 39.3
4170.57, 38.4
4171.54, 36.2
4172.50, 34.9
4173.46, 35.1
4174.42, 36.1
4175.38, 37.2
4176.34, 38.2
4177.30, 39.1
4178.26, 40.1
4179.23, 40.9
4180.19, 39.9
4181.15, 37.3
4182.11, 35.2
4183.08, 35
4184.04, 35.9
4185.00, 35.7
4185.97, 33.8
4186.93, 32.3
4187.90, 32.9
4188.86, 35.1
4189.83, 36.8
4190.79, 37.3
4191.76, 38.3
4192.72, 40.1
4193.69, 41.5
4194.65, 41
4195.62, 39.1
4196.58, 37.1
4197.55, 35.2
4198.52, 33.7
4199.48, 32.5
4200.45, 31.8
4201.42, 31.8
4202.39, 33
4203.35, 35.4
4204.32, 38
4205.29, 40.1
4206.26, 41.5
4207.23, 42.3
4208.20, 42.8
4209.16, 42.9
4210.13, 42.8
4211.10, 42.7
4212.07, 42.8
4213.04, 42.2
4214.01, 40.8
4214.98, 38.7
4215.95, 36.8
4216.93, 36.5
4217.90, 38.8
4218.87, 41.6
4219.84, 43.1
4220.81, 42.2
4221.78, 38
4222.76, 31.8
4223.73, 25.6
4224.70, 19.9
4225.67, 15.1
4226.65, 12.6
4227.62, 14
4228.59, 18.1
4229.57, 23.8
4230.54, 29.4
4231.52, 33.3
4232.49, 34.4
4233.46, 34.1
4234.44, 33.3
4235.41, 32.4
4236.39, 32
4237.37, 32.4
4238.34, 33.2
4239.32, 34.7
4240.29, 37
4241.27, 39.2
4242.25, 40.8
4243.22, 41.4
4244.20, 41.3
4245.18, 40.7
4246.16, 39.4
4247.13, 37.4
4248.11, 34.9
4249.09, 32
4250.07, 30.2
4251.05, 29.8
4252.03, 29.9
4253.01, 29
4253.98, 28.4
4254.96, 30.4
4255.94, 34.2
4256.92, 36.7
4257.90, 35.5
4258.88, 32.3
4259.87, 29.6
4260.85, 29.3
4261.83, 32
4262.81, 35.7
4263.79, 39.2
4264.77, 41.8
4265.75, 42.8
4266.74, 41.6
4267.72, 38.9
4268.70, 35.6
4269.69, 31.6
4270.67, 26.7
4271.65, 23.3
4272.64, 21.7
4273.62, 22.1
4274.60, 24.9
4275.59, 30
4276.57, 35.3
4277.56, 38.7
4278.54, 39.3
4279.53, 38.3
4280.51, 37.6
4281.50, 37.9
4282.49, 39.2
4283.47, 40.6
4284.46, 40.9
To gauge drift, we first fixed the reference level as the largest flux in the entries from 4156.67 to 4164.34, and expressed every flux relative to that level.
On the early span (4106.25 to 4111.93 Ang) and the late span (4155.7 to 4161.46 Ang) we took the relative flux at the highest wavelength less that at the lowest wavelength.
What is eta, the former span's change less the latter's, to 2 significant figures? -4.2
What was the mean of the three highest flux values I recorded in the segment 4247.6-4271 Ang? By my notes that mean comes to 42.1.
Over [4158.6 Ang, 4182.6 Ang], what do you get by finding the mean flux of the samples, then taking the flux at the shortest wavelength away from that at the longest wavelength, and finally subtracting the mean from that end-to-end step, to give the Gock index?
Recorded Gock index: -42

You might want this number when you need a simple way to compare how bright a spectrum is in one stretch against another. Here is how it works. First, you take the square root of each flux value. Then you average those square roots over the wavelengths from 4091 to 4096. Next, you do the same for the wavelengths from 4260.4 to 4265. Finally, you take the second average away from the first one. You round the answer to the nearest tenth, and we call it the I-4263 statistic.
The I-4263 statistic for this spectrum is 0.5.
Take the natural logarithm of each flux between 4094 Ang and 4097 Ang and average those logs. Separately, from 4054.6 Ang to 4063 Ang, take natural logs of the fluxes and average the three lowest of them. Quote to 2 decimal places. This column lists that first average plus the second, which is 7.02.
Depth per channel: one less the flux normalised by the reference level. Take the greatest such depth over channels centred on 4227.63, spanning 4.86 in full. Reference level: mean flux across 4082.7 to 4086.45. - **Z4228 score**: 0.69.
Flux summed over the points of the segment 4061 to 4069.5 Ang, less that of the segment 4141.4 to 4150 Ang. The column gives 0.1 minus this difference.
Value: 29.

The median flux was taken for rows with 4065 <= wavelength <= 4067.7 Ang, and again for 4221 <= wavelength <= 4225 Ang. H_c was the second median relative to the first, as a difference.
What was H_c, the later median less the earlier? 1.1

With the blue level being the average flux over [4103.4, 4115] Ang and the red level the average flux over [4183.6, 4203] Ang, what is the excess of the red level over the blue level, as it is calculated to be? -2.0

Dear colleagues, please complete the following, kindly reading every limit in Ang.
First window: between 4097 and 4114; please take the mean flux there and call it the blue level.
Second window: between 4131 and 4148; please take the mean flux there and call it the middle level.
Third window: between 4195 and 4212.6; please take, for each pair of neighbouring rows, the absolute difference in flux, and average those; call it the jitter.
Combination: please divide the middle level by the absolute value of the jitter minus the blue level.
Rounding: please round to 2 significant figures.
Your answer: 0.96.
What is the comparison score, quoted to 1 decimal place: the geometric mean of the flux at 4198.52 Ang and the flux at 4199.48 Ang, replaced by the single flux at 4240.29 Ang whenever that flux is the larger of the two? 37.0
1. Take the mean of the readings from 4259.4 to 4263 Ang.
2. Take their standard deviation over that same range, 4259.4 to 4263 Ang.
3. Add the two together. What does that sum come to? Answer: 34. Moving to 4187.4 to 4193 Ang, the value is 39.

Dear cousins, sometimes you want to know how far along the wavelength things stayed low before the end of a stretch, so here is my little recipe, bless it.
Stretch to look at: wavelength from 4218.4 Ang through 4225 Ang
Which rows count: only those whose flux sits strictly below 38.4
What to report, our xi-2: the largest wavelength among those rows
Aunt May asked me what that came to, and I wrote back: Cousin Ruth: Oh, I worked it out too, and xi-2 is 4224.70 Ang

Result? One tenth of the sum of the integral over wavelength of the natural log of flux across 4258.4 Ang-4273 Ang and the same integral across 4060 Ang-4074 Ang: 9.8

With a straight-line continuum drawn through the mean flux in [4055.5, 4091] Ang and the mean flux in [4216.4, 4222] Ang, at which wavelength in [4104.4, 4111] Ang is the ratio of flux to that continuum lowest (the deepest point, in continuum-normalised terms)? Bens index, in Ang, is 4104.84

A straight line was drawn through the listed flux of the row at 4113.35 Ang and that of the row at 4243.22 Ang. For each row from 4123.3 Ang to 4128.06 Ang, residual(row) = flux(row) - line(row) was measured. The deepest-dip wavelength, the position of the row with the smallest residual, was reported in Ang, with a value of 4127.58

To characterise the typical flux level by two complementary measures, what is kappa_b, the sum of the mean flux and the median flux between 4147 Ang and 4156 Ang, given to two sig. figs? 75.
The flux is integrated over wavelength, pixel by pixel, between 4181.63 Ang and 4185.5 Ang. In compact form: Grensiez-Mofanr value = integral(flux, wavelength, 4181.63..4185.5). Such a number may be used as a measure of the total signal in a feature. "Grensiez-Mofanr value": 137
